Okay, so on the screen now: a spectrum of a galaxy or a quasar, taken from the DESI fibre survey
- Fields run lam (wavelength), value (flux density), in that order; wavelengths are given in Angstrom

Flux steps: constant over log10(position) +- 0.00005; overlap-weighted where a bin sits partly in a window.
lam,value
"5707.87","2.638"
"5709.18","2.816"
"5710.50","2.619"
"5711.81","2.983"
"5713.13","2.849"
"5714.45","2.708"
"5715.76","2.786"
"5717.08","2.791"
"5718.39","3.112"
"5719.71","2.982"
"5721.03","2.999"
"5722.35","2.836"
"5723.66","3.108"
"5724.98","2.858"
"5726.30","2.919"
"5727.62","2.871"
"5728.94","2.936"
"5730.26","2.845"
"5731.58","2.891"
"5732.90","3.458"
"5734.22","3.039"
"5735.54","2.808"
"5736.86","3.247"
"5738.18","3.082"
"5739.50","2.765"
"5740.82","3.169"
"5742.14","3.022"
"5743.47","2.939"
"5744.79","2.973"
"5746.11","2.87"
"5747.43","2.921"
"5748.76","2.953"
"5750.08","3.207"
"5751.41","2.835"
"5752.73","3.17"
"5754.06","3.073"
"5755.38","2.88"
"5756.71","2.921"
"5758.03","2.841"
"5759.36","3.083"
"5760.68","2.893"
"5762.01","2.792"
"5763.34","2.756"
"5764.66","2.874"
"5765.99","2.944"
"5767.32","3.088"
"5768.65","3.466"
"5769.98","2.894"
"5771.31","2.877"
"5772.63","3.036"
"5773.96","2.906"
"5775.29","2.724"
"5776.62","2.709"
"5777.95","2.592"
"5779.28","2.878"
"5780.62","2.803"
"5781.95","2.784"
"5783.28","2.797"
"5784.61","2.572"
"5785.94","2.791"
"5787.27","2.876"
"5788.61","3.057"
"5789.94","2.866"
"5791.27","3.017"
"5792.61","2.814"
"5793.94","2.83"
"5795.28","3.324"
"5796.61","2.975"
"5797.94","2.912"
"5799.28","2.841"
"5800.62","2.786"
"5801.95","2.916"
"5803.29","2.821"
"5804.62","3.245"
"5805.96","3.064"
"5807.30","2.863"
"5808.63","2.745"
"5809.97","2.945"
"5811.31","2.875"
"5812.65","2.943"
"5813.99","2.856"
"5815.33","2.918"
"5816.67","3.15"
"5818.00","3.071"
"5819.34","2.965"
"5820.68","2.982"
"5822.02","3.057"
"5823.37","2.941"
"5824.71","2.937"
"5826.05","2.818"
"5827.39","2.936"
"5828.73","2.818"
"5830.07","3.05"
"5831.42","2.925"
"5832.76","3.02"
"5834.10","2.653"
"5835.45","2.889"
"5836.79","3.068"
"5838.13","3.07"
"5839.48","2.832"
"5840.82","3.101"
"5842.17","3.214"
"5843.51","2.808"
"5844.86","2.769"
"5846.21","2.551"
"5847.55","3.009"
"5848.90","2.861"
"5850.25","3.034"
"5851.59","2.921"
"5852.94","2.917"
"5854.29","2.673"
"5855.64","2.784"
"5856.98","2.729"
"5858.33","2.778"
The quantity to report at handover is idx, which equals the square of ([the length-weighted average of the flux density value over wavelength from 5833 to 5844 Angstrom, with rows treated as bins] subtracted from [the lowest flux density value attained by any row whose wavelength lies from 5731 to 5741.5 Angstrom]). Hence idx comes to 0.038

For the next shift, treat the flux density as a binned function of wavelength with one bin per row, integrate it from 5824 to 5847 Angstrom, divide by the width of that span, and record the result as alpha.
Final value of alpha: 2.91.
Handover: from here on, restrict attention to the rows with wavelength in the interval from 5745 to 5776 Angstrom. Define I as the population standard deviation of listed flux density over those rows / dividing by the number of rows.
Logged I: 0.163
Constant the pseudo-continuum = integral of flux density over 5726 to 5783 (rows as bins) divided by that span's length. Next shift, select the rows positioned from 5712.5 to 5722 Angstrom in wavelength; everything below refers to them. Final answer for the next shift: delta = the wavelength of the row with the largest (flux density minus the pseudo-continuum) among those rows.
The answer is 5718.39 Angstrom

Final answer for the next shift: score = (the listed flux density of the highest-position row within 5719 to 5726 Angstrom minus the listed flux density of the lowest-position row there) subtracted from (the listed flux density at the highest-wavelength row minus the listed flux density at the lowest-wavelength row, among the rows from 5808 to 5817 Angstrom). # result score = 0.53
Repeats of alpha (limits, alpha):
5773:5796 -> 2.85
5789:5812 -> 2.93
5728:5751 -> 3.00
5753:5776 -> 2.95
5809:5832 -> 2.95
